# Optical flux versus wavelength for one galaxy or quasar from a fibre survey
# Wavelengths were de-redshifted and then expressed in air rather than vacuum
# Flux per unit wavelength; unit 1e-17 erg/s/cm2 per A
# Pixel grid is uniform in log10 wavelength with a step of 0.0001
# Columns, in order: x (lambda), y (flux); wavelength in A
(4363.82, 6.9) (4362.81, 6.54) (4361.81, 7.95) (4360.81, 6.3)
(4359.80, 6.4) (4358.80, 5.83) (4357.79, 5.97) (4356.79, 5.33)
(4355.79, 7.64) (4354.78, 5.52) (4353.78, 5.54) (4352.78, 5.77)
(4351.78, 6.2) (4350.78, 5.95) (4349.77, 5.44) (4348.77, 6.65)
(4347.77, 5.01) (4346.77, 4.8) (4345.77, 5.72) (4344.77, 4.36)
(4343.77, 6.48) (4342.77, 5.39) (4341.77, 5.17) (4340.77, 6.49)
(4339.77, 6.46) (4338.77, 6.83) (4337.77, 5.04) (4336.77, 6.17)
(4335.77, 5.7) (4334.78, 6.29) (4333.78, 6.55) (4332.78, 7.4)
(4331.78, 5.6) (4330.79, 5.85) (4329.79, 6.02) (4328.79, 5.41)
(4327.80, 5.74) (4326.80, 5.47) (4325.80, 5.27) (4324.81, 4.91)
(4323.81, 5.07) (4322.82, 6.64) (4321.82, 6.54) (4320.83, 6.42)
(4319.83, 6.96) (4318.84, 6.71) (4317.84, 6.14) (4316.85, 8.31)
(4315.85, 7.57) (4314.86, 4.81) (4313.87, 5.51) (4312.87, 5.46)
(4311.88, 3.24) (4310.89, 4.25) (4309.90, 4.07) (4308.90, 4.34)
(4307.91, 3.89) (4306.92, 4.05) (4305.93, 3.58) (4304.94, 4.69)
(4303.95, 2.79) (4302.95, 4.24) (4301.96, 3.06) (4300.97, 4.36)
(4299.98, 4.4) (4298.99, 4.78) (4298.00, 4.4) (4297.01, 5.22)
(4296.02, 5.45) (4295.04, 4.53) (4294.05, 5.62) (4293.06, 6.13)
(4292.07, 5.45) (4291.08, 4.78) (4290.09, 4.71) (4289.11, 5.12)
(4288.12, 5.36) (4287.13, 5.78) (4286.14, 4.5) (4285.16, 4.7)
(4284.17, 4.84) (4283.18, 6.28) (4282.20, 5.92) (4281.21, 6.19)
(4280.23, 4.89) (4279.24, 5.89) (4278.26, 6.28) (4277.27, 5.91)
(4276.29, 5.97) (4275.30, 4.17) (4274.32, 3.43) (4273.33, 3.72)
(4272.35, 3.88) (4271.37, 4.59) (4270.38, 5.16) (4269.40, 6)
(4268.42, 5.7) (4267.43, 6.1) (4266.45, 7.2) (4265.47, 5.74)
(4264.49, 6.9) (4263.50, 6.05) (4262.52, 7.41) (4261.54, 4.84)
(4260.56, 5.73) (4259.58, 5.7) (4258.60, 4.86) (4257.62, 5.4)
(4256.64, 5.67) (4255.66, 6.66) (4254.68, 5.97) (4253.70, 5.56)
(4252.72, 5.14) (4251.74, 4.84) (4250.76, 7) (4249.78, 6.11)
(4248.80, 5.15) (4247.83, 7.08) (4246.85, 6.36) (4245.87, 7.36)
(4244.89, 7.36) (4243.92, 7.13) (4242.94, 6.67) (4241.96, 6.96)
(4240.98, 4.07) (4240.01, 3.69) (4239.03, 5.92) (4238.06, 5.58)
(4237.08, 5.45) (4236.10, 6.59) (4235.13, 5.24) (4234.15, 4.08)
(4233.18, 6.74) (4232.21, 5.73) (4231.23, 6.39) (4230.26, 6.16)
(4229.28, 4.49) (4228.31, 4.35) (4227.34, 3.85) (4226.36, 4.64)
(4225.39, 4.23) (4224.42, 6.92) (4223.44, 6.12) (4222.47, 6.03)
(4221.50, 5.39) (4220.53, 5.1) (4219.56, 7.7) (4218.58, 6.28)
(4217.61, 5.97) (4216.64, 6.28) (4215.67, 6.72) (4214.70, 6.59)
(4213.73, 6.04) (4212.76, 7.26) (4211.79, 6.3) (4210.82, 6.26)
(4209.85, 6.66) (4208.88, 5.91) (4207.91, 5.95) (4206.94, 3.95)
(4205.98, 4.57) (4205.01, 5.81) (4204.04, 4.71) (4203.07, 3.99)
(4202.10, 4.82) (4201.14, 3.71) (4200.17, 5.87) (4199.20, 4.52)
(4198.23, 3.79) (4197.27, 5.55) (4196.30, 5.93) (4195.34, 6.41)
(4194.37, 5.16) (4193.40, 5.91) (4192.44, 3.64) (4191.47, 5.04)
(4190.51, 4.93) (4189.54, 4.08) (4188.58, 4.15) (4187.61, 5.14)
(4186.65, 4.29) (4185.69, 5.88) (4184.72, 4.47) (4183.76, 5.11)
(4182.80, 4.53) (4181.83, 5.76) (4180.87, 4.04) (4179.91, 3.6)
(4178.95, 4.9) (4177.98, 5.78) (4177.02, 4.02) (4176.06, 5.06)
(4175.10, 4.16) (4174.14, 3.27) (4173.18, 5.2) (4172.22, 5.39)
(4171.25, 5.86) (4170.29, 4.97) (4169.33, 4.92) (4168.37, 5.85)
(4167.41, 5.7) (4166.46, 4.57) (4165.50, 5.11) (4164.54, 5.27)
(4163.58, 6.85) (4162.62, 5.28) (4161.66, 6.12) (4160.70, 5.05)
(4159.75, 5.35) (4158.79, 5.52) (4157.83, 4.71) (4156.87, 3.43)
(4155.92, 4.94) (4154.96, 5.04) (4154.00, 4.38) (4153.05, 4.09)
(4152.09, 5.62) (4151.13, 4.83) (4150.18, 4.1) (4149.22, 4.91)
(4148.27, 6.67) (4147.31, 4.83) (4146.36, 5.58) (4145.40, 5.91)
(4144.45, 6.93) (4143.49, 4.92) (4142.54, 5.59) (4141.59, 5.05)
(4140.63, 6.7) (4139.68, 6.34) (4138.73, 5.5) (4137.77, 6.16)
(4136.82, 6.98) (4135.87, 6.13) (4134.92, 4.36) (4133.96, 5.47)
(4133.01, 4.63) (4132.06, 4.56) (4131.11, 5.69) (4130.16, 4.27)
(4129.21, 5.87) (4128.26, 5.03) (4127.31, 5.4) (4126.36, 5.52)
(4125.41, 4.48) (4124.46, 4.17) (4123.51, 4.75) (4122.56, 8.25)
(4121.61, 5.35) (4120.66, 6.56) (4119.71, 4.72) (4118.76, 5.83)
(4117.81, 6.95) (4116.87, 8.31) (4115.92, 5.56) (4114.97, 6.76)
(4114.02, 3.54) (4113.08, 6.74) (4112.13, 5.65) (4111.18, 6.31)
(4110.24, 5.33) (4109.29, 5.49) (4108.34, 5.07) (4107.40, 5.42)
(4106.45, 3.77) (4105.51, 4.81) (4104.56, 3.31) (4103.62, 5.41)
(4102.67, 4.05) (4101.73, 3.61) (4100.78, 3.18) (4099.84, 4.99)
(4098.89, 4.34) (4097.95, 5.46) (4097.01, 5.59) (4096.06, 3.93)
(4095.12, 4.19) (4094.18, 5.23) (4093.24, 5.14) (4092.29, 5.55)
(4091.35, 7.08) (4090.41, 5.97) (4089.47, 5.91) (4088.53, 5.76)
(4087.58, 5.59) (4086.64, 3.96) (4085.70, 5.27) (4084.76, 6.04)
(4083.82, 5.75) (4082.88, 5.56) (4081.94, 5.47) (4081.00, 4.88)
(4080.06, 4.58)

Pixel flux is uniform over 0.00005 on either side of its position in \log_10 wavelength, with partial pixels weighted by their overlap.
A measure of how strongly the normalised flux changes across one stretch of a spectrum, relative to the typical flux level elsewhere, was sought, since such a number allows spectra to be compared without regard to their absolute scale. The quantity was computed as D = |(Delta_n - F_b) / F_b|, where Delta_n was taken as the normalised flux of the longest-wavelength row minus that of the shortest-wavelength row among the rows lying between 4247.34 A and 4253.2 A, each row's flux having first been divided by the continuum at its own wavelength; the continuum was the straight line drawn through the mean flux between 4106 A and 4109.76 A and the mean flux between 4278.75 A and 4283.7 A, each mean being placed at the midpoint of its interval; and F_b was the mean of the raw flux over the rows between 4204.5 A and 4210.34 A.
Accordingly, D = 1.06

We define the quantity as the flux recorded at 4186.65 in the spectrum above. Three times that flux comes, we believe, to 13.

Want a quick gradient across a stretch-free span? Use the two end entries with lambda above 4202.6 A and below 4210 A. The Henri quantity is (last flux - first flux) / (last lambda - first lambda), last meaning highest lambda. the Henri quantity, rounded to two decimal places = 0.39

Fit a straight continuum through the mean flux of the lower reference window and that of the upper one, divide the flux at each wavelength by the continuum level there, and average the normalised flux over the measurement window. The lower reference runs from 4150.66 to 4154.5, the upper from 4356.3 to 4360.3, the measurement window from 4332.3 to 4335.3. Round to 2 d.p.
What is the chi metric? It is 1.17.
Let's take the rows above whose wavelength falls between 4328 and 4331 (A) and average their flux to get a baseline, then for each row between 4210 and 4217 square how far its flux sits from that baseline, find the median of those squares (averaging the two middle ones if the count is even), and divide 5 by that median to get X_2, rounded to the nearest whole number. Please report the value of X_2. 17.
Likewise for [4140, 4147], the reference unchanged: 10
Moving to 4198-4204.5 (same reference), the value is 3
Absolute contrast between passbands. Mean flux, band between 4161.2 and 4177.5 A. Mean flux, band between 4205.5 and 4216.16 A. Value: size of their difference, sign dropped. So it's 0.87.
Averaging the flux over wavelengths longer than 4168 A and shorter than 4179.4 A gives 4.9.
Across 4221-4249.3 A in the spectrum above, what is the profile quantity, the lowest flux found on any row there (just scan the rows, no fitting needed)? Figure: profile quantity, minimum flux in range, 3.69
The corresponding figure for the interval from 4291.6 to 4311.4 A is 2.79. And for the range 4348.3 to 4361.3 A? 5.33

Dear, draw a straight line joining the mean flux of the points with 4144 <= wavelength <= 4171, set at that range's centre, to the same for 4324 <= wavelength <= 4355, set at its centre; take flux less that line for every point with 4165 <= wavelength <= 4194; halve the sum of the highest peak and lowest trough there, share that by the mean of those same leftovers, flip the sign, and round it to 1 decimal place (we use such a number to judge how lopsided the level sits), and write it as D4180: -1.6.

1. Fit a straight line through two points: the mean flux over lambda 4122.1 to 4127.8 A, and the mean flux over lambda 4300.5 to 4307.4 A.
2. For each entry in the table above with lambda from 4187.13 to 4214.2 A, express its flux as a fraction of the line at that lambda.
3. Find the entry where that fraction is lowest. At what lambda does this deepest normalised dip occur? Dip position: 4192.44 A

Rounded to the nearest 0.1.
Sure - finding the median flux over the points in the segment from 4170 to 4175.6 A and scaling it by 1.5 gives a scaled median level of 7.6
